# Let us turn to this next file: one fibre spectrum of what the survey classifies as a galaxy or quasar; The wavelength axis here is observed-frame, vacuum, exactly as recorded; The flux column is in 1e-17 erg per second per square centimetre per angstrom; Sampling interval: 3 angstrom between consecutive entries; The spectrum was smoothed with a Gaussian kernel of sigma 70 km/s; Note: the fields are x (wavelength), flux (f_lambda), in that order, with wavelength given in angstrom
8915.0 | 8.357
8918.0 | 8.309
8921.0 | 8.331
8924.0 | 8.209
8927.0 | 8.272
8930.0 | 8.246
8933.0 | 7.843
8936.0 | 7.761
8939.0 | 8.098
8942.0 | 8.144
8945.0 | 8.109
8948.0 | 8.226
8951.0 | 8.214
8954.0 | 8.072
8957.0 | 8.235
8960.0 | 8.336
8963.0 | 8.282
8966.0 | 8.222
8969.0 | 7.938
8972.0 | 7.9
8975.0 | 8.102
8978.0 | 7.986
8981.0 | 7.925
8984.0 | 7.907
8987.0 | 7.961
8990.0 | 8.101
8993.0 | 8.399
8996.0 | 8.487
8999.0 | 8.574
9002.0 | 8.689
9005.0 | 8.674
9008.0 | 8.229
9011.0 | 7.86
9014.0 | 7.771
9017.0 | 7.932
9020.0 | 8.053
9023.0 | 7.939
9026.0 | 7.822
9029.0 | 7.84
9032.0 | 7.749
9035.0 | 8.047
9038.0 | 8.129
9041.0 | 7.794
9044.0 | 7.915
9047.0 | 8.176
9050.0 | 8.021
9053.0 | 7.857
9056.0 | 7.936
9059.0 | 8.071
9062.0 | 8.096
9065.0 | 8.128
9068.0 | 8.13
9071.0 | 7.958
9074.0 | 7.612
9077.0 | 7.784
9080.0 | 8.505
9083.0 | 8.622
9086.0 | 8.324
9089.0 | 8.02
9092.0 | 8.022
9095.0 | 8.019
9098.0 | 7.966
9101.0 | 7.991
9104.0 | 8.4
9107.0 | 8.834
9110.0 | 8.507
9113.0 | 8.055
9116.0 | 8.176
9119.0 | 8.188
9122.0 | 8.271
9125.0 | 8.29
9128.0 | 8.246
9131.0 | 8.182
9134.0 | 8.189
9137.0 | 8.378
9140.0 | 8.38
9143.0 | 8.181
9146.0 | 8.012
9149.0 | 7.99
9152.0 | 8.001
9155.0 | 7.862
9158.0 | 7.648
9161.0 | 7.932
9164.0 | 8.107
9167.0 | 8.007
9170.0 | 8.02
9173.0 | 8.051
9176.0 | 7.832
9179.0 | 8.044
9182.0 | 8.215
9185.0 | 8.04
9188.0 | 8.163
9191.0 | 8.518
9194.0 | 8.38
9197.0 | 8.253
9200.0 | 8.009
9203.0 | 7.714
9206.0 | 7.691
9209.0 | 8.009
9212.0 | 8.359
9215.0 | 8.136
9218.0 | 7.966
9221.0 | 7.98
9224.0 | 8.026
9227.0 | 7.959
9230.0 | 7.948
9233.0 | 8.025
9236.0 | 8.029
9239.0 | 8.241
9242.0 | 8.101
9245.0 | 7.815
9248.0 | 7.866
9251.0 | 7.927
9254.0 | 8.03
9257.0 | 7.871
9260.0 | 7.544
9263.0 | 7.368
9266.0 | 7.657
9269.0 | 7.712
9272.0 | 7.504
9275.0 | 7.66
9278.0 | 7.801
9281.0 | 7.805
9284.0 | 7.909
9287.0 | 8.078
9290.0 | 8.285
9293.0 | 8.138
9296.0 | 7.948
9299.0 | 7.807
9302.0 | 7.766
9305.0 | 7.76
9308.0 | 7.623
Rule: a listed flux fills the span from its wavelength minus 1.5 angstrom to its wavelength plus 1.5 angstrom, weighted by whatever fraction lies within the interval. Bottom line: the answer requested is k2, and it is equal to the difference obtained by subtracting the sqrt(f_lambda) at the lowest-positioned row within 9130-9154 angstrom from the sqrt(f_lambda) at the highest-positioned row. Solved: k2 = -0.032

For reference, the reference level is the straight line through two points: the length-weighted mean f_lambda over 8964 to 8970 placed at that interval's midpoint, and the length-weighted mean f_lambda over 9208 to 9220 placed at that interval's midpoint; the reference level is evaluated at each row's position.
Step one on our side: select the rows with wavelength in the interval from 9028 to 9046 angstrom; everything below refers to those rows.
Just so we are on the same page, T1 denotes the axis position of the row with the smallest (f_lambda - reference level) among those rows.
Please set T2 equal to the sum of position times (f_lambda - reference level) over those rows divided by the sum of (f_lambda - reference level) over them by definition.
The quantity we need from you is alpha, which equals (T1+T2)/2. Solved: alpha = 9033.9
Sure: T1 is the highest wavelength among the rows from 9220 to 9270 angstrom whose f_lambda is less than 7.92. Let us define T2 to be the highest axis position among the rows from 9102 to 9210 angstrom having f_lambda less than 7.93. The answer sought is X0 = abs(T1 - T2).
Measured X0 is 63 angstrom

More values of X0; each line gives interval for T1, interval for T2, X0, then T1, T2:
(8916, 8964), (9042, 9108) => 141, 8936.0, 9077.0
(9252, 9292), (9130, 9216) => 78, 9284.0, 9206.0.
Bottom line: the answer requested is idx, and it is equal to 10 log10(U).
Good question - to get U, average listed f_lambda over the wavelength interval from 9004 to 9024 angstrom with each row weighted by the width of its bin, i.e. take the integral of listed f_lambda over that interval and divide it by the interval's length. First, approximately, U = 8.05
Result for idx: 9.06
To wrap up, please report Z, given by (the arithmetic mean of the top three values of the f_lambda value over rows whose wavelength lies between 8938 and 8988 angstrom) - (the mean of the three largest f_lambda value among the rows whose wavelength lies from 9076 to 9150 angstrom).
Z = -0.37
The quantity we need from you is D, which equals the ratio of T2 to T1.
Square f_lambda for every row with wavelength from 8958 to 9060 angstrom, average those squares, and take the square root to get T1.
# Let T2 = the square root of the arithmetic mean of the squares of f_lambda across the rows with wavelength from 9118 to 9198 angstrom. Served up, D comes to 1.006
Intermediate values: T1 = 8.08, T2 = 8.13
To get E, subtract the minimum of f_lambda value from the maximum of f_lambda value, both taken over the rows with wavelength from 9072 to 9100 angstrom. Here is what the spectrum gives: 1.0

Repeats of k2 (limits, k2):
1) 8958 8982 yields -0.072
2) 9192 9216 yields -0.042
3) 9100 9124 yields 0.049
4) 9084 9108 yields 0.087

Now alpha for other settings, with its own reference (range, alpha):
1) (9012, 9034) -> 9027.9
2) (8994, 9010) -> 9004.7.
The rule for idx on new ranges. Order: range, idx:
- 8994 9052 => 9.08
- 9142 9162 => 9.00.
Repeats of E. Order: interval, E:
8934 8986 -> 0.6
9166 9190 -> 0.4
